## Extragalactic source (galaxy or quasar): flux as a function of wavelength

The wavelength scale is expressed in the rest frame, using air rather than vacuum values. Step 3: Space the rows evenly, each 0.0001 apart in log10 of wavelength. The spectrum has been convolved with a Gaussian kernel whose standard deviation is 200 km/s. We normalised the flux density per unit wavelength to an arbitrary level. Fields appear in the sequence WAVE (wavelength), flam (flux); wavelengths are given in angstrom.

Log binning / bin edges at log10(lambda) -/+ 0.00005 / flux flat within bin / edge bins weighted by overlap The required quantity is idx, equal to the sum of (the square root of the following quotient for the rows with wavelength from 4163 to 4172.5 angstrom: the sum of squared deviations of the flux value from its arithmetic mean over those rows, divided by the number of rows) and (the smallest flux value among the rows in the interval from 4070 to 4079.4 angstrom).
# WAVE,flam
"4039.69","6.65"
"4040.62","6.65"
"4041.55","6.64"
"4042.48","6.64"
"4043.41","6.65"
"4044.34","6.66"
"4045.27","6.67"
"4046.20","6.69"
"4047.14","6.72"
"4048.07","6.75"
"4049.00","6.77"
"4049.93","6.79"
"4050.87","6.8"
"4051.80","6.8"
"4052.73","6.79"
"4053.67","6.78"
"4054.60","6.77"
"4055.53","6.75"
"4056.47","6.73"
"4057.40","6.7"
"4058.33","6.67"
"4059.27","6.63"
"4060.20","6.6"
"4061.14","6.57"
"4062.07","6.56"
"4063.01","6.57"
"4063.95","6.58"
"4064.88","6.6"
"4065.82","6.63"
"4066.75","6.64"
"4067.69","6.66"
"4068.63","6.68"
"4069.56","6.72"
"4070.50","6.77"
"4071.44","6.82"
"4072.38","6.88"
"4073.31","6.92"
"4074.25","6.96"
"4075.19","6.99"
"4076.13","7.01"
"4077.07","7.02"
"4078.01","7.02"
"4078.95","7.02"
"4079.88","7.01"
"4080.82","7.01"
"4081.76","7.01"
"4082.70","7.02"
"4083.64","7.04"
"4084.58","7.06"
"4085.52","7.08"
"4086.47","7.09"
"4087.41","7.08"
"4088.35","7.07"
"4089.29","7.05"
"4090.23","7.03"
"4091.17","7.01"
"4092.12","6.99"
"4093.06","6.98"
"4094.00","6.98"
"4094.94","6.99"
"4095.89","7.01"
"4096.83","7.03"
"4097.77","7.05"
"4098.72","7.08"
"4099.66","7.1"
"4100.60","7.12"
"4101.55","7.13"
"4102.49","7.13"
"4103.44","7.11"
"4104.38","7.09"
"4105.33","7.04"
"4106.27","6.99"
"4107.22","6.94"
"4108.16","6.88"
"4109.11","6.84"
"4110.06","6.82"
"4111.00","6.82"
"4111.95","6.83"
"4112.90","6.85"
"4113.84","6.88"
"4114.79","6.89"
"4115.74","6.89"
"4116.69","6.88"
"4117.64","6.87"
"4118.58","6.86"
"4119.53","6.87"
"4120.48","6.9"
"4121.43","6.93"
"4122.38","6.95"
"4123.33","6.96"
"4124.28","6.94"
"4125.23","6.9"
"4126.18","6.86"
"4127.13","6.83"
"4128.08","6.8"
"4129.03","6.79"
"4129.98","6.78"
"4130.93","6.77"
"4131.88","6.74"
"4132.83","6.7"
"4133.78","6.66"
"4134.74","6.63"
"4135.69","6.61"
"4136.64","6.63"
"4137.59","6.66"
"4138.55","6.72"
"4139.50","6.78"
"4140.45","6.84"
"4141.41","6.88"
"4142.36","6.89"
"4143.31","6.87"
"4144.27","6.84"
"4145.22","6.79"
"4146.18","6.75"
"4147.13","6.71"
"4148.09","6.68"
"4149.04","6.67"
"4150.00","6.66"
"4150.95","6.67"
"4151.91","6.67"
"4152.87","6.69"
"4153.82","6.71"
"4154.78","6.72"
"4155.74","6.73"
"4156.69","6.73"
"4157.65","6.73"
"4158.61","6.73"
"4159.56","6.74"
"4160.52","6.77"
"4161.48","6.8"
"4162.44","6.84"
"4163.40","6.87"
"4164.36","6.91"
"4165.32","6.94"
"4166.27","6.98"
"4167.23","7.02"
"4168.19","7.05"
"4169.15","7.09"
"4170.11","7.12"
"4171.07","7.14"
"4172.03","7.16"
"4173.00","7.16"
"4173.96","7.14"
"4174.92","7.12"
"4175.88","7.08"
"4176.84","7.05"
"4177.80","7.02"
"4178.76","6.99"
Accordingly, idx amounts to 6.87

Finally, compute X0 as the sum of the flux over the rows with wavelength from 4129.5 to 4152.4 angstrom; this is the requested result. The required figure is 162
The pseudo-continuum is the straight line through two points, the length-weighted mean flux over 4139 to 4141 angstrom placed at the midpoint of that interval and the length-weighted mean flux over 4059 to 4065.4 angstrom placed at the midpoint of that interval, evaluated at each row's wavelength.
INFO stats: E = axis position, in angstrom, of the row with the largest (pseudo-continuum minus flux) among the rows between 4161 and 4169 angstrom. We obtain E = 4161.48 angstrom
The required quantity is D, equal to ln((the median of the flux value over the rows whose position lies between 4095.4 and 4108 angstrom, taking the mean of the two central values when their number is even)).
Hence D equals 1.96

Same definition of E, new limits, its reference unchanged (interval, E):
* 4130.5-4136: 4135.69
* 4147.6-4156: 4150.00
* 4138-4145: 4138.55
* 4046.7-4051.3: 4047.14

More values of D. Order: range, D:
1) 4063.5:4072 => 1.90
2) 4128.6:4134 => 1.91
